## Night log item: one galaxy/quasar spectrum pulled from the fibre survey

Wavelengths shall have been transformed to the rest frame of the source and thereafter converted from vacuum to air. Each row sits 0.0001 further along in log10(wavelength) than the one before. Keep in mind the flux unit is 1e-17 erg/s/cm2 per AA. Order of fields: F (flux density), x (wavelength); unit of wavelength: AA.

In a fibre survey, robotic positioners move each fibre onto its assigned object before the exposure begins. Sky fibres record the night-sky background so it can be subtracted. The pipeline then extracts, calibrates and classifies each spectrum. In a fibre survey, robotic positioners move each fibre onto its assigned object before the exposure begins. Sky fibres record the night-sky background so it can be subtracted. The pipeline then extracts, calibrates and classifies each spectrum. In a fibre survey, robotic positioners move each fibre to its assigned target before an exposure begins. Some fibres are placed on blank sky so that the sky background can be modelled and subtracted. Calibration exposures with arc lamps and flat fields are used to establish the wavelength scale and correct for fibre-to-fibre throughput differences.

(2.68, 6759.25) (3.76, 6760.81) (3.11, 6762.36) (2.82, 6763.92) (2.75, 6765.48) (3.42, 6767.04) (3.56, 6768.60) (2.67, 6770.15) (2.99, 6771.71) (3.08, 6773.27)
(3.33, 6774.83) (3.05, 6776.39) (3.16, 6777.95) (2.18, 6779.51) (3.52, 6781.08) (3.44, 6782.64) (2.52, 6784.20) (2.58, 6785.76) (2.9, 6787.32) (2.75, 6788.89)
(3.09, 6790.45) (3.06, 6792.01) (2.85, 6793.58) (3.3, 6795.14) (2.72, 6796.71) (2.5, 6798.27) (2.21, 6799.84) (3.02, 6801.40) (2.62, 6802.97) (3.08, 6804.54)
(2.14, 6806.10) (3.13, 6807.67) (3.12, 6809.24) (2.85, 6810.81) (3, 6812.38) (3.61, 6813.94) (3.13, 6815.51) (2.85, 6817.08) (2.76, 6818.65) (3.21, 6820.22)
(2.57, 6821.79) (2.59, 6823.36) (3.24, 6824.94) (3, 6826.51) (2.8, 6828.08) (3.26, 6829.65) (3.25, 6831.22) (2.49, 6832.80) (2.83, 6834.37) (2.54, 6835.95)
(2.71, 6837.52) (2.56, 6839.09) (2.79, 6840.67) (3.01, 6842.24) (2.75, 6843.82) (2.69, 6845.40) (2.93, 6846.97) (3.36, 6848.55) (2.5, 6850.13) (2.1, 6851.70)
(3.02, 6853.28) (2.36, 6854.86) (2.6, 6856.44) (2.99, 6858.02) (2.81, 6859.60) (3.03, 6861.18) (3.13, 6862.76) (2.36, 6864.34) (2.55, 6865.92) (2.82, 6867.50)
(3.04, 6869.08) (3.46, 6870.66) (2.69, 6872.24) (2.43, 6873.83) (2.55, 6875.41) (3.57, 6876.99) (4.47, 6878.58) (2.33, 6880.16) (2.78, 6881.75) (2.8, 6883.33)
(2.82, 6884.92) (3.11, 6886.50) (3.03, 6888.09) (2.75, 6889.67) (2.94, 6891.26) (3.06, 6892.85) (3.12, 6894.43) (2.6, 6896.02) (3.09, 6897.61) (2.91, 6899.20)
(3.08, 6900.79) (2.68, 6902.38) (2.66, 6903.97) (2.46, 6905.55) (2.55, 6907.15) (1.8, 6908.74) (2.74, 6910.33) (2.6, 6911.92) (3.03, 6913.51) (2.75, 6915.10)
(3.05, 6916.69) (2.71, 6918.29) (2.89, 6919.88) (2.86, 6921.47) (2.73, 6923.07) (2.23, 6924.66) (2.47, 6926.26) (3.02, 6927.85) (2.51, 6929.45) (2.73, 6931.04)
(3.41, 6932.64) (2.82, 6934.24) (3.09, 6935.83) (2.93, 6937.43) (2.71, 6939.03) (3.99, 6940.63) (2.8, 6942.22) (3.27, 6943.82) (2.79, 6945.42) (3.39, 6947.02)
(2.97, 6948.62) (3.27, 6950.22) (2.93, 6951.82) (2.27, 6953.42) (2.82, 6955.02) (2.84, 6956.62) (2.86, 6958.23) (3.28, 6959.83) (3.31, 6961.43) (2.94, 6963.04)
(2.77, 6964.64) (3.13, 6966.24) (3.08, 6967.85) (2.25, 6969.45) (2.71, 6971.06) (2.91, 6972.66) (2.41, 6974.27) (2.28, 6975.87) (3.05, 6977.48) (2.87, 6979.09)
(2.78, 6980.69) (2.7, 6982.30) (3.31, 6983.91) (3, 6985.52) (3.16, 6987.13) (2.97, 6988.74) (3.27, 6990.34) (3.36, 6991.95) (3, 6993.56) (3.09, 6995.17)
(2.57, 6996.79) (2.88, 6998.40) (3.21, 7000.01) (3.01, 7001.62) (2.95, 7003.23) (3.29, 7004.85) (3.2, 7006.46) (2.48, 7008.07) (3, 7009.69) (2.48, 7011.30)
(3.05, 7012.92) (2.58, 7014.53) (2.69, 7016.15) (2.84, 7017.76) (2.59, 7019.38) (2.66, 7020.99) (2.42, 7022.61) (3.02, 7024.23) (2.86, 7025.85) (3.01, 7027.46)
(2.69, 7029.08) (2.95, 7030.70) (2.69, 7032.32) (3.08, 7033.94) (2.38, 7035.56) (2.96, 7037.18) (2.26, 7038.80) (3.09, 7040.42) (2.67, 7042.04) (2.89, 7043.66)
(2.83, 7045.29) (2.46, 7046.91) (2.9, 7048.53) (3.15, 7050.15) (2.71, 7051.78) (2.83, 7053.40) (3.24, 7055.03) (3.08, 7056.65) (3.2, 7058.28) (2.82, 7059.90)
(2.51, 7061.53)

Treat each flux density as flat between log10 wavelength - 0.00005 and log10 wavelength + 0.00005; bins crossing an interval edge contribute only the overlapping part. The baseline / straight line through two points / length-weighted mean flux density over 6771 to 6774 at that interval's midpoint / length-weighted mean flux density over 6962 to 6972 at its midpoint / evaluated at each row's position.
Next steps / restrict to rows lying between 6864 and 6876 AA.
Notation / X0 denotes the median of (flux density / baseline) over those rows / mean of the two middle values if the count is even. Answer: 0.90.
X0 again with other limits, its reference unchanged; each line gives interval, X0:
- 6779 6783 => 1.14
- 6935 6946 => 1.03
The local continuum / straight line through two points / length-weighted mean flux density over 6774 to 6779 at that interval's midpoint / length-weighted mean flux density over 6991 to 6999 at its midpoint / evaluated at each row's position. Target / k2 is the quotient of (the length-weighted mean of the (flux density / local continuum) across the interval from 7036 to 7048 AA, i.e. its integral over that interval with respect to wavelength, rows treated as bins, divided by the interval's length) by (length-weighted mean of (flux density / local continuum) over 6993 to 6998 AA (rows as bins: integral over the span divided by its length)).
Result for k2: 0.959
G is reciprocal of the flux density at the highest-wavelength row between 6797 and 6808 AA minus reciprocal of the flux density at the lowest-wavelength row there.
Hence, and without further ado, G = -0.08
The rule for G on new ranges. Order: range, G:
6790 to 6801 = 0.13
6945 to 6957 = -0.01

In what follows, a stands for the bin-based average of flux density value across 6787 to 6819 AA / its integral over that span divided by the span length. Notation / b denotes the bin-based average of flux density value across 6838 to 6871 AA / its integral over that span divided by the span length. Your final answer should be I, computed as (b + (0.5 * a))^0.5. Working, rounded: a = 2.89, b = 2.79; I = 2.06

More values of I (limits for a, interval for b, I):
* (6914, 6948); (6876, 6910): 2.08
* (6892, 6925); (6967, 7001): 2.07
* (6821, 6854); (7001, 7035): 2.06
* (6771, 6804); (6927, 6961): 2.11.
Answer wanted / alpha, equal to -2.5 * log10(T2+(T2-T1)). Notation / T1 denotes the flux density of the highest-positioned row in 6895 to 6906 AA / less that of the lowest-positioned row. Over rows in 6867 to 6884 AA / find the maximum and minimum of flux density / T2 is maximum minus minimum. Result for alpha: -1.6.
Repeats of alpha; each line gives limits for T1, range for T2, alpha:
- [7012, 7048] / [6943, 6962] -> -1.1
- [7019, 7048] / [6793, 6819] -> -1.2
